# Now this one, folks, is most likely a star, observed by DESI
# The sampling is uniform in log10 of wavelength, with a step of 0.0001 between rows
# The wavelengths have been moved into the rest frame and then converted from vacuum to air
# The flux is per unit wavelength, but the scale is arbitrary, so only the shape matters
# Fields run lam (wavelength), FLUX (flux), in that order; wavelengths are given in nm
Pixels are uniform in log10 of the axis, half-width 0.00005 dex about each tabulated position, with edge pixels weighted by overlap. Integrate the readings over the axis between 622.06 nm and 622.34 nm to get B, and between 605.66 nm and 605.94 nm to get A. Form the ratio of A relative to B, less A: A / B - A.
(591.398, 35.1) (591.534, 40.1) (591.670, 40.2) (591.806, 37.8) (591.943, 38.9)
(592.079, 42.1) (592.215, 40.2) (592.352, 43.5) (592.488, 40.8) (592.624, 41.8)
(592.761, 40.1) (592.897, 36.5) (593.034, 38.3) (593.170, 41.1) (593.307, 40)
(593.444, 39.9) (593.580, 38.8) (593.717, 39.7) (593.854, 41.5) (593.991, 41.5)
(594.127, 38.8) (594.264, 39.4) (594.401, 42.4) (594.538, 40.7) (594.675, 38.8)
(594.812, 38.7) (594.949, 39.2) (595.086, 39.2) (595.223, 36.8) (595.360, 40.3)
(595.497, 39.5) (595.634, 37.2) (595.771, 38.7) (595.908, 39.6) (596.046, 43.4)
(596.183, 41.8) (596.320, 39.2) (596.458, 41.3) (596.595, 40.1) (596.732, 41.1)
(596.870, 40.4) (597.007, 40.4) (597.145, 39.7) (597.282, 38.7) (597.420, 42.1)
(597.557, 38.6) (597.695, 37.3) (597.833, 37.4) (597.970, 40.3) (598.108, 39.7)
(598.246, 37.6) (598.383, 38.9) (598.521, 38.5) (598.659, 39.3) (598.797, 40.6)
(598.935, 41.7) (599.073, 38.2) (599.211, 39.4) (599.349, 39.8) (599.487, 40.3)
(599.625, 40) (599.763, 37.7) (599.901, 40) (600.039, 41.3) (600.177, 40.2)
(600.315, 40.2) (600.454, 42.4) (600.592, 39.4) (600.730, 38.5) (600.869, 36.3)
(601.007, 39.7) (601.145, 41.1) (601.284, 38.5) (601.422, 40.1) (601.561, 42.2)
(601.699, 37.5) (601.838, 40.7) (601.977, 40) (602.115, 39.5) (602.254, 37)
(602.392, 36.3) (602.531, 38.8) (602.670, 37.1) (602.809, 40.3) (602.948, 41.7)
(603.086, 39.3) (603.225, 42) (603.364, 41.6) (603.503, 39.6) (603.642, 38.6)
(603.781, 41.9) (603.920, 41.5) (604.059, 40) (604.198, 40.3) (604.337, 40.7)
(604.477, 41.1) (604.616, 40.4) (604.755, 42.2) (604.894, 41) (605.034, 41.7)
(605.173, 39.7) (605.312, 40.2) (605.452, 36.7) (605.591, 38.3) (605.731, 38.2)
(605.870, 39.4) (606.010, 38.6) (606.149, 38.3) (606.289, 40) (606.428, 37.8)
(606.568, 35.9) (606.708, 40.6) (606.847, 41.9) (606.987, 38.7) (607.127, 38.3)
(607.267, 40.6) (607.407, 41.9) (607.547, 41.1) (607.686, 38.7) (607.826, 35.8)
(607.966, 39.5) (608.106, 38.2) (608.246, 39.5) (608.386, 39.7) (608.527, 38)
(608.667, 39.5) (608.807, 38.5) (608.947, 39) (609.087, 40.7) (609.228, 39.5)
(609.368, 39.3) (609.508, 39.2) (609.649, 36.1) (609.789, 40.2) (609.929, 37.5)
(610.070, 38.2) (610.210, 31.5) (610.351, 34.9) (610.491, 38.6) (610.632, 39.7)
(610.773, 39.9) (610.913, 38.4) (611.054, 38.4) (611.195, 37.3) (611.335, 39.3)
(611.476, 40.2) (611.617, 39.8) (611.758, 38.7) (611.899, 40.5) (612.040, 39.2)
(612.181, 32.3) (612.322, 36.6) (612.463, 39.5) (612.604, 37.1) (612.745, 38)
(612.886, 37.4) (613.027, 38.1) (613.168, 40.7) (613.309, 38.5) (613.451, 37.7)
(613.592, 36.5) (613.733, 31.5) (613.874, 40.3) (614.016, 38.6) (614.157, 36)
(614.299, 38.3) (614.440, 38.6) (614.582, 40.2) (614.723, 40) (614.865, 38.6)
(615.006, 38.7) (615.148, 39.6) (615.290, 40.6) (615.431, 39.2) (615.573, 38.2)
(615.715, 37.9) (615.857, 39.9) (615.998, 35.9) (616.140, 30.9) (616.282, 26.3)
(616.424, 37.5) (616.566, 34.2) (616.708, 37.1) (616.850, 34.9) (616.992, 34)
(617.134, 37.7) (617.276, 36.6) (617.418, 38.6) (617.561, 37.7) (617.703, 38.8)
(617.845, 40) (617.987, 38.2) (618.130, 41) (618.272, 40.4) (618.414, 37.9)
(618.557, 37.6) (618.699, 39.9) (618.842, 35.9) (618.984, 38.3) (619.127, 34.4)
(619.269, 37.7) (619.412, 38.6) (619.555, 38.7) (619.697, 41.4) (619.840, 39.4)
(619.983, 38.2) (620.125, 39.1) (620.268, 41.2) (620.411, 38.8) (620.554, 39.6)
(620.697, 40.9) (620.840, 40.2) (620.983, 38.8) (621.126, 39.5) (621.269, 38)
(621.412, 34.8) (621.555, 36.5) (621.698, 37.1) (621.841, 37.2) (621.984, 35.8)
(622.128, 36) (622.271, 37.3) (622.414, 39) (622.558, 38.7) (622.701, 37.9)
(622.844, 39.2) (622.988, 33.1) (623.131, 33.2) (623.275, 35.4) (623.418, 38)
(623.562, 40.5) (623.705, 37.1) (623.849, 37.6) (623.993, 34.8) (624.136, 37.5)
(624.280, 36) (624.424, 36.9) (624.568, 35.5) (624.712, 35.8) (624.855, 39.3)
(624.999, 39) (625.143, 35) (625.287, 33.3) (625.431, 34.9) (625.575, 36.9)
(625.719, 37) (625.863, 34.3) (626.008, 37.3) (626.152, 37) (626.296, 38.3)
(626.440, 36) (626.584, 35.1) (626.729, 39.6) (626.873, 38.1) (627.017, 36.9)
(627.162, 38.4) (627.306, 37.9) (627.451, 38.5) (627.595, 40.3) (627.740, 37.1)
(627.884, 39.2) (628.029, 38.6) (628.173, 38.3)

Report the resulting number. -9.8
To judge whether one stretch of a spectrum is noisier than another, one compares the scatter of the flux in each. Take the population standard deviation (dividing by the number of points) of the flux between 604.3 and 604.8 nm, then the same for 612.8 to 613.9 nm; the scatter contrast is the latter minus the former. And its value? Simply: 2.0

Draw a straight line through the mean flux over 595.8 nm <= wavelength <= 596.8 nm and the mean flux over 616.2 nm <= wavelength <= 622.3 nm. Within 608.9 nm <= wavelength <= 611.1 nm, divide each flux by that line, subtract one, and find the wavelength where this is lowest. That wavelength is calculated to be 610.210 nm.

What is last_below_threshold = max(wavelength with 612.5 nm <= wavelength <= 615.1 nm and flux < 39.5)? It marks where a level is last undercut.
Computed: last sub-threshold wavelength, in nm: 615.006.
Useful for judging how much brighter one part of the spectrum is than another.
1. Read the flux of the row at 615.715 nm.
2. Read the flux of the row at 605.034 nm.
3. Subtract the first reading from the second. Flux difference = 3.8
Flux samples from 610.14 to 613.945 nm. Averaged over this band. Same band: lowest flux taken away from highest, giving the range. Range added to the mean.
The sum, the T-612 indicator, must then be 47.0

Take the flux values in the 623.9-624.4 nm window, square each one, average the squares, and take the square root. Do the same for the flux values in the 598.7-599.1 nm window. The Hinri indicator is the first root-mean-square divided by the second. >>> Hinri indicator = 0.90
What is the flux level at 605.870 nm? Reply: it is 39.4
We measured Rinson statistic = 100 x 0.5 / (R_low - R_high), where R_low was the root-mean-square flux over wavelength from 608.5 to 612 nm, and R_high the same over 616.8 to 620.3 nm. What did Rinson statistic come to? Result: 186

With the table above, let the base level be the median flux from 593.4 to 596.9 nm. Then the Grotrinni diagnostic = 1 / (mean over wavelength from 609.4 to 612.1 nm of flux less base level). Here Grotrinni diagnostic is -0.7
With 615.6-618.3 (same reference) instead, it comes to -0.3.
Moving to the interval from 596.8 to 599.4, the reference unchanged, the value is -4.0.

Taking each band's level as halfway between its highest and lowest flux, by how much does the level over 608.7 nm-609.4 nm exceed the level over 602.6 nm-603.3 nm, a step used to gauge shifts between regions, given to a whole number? 0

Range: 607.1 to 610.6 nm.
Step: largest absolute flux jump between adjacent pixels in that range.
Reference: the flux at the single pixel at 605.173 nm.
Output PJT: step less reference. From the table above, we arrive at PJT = -33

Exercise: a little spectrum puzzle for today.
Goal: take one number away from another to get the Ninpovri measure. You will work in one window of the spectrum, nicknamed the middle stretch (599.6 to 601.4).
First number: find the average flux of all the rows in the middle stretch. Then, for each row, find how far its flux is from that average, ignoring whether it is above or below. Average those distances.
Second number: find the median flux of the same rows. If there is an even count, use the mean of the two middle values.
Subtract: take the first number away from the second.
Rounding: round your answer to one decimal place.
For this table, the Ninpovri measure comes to 38.8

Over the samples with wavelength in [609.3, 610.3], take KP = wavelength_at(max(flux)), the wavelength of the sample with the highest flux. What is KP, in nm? 609.789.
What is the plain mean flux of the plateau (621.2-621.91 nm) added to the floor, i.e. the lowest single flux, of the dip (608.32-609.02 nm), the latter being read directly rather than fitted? 74.7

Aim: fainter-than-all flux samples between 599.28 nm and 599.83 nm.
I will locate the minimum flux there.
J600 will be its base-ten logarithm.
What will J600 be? 1.58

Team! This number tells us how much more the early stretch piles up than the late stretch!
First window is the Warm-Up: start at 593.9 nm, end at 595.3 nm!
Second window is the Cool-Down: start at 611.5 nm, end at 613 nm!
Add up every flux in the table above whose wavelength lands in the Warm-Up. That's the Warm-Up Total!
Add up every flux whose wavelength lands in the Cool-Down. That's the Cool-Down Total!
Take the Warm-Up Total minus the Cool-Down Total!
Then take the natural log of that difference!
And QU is 3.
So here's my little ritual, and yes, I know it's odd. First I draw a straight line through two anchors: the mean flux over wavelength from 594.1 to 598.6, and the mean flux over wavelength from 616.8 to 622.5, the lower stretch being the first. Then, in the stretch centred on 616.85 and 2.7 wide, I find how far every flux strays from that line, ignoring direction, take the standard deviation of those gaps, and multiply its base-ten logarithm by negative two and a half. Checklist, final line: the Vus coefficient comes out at -1.2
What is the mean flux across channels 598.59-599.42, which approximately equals 39.8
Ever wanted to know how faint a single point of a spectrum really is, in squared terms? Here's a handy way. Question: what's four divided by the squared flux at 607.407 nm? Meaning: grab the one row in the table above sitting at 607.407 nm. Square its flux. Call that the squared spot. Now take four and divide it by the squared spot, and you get 0.0023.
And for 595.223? 0.0030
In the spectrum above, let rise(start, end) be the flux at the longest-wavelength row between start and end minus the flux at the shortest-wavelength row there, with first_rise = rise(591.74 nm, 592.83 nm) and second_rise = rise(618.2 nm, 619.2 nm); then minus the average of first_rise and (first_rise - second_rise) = -5.3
